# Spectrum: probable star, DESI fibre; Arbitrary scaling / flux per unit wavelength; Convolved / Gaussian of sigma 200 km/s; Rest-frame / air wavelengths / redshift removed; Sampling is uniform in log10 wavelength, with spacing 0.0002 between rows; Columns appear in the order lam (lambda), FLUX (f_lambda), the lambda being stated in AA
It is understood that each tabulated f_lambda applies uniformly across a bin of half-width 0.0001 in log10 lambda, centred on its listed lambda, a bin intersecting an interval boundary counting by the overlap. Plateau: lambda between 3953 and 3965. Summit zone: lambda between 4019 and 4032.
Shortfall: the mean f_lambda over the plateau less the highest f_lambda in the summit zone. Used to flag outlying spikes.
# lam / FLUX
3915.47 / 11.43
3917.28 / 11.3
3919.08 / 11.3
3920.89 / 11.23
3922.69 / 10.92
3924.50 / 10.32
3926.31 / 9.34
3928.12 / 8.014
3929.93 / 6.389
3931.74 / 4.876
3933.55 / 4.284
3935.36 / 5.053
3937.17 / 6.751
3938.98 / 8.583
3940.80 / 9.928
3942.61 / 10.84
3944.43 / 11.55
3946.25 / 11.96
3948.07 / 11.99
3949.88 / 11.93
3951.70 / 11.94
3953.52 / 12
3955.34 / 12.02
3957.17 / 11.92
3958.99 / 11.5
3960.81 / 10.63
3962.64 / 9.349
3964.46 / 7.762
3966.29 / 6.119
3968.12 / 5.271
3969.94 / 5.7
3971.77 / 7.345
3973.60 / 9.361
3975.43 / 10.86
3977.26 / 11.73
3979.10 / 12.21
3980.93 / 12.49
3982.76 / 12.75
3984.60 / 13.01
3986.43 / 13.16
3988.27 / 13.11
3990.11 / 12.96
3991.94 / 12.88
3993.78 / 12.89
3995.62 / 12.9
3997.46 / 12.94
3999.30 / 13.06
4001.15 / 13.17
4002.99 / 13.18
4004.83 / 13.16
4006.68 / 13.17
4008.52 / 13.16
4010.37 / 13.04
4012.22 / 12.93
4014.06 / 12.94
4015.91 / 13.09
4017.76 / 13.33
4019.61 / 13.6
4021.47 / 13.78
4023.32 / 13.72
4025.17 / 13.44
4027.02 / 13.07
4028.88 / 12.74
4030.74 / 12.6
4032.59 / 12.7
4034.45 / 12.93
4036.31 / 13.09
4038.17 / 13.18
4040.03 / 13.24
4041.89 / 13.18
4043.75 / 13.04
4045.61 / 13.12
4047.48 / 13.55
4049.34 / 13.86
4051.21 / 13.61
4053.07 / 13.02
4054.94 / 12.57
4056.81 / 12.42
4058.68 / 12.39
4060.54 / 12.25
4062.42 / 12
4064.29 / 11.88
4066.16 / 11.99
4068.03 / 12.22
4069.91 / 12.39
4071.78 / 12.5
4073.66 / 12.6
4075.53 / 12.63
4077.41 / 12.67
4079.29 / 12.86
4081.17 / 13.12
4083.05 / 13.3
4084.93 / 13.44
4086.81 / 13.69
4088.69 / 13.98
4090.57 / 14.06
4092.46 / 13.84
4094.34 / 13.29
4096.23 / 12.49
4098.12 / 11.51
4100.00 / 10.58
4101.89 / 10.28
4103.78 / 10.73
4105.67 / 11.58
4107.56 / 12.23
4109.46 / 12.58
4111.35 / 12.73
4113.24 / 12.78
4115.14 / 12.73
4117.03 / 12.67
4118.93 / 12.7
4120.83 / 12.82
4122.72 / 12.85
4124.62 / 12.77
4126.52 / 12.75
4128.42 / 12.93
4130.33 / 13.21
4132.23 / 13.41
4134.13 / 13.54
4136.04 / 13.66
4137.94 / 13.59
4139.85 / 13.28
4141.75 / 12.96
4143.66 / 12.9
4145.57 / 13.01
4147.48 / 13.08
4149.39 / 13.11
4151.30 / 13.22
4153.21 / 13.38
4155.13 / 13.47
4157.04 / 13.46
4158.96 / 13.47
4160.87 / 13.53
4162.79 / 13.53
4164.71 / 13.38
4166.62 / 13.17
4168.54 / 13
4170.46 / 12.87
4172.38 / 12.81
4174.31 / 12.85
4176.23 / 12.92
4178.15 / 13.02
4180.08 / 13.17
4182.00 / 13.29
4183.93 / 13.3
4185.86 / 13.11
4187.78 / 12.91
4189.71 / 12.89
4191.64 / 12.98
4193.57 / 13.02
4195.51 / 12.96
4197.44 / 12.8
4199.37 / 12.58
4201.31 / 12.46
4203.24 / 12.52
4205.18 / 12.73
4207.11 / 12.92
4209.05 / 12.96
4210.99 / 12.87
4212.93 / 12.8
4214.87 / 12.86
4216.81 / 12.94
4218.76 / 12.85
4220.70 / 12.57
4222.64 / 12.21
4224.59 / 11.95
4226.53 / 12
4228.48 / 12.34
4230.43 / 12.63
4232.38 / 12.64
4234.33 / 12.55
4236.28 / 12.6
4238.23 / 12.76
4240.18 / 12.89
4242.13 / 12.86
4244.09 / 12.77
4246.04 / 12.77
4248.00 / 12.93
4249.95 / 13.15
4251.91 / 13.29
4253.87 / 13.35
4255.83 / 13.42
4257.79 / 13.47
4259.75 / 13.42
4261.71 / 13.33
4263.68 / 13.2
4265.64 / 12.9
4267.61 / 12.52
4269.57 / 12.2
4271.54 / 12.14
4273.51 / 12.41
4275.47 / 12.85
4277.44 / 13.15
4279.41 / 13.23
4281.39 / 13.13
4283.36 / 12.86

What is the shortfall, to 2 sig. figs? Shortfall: -3.0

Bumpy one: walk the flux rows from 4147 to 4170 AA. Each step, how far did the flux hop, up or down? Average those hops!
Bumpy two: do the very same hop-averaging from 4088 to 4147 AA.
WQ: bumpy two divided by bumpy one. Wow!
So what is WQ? 3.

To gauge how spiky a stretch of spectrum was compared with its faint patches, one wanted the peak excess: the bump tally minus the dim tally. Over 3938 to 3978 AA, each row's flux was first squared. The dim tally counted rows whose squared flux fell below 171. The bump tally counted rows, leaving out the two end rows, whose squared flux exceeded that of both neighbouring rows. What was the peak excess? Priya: -20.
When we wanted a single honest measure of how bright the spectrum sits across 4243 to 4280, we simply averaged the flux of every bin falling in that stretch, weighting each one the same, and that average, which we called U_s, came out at 12.97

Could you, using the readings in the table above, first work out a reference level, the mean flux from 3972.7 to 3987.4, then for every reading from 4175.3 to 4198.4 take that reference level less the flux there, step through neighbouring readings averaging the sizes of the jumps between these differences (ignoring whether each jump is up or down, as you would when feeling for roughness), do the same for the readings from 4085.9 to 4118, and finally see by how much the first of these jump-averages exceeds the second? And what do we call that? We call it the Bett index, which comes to -0.32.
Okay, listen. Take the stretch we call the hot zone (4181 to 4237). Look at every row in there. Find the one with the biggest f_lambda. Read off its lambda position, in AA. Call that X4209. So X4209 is 4183.93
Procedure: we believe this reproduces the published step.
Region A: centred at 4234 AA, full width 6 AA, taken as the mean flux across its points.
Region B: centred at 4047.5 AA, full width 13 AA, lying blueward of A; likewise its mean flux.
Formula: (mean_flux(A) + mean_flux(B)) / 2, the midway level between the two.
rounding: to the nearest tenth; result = 13.0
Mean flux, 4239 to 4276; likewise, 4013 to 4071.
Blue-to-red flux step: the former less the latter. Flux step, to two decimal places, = 0.01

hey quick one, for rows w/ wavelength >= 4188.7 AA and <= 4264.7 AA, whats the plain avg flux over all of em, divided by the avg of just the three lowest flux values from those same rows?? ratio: 1.06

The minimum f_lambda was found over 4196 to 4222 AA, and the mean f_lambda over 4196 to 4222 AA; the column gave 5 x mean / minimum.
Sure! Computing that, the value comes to 5.12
